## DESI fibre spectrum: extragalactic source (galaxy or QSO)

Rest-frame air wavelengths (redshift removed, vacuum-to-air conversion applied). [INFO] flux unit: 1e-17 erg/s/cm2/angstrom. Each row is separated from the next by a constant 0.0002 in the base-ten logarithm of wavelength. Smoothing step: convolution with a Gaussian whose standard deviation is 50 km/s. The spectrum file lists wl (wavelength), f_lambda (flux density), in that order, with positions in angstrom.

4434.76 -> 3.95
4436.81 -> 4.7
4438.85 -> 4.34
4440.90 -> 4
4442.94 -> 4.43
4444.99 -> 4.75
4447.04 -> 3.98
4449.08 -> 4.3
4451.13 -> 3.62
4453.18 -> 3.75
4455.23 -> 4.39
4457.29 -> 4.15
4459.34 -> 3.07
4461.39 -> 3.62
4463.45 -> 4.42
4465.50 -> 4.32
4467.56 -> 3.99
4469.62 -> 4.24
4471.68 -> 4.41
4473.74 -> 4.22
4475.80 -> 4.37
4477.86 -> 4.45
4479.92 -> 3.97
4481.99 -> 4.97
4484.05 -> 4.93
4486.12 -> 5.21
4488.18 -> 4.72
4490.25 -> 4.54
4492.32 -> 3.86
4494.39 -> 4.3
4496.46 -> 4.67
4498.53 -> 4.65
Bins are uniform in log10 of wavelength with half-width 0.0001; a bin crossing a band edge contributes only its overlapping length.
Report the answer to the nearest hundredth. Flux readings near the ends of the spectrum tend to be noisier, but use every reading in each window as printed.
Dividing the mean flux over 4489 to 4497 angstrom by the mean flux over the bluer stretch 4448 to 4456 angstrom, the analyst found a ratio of 1.08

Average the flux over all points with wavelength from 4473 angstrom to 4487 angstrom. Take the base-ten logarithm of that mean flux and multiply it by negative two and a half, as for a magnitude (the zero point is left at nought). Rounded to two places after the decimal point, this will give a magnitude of -1.65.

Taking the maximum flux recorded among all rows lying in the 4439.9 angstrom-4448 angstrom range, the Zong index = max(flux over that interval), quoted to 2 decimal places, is 4.75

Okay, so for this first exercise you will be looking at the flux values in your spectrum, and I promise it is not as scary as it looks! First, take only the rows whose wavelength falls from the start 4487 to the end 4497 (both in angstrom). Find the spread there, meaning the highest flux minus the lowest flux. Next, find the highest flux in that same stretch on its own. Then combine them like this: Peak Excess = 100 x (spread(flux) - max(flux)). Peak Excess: -386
